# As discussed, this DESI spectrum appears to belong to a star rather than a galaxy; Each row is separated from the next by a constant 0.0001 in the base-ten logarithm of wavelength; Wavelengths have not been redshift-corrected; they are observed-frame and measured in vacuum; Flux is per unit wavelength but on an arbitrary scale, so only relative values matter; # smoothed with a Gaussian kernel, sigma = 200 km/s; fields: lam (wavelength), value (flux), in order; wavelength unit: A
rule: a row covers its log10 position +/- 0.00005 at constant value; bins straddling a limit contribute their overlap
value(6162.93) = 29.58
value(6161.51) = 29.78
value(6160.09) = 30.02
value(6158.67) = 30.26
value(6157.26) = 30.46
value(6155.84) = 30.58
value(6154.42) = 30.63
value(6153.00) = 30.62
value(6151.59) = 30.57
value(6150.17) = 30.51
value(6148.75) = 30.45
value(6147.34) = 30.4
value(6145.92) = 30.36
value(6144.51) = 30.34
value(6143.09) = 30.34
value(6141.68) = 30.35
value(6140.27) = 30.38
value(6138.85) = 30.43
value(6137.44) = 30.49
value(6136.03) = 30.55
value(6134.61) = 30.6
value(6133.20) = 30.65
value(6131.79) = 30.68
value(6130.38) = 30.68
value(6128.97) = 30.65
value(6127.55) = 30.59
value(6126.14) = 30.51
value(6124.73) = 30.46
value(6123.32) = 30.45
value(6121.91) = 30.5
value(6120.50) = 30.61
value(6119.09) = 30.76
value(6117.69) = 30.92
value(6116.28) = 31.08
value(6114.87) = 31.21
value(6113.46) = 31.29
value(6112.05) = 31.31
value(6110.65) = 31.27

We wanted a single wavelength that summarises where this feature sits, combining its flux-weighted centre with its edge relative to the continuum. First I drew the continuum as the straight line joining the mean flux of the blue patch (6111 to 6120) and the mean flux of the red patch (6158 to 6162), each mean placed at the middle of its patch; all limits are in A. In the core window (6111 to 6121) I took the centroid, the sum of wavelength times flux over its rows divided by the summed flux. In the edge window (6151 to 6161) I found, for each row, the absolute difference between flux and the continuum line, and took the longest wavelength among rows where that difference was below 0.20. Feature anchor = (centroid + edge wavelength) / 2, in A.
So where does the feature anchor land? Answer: 6138.2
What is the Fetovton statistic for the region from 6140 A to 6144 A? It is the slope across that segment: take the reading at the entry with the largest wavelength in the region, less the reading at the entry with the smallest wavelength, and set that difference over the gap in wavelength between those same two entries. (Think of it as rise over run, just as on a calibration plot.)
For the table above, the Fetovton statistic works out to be -0.014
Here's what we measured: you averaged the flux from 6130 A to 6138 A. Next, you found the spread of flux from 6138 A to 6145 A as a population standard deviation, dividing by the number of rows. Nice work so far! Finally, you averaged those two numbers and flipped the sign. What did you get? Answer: -15.3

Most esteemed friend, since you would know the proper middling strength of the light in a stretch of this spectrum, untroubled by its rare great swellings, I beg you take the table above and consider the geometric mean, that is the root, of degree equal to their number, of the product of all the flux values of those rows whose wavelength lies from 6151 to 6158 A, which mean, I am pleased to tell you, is 30.57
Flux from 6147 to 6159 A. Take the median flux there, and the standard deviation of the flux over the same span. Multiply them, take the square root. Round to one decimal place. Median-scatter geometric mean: 1.9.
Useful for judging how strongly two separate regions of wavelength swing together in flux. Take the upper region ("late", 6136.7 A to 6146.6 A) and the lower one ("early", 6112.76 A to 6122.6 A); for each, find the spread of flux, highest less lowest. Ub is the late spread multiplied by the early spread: 0.12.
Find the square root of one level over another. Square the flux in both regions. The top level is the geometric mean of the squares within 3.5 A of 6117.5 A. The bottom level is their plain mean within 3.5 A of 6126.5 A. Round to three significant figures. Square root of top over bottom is 1.01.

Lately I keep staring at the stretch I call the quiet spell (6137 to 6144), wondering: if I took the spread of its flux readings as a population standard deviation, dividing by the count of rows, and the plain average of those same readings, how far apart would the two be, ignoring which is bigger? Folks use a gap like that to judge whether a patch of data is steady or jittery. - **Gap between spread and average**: 30.34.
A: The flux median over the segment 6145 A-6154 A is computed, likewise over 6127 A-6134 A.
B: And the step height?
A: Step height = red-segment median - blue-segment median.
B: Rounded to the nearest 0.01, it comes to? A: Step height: -0.17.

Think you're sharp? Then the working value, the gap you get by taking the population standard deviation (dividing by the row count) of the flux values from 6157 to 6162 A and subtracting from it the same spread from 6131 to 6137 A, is 0.21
